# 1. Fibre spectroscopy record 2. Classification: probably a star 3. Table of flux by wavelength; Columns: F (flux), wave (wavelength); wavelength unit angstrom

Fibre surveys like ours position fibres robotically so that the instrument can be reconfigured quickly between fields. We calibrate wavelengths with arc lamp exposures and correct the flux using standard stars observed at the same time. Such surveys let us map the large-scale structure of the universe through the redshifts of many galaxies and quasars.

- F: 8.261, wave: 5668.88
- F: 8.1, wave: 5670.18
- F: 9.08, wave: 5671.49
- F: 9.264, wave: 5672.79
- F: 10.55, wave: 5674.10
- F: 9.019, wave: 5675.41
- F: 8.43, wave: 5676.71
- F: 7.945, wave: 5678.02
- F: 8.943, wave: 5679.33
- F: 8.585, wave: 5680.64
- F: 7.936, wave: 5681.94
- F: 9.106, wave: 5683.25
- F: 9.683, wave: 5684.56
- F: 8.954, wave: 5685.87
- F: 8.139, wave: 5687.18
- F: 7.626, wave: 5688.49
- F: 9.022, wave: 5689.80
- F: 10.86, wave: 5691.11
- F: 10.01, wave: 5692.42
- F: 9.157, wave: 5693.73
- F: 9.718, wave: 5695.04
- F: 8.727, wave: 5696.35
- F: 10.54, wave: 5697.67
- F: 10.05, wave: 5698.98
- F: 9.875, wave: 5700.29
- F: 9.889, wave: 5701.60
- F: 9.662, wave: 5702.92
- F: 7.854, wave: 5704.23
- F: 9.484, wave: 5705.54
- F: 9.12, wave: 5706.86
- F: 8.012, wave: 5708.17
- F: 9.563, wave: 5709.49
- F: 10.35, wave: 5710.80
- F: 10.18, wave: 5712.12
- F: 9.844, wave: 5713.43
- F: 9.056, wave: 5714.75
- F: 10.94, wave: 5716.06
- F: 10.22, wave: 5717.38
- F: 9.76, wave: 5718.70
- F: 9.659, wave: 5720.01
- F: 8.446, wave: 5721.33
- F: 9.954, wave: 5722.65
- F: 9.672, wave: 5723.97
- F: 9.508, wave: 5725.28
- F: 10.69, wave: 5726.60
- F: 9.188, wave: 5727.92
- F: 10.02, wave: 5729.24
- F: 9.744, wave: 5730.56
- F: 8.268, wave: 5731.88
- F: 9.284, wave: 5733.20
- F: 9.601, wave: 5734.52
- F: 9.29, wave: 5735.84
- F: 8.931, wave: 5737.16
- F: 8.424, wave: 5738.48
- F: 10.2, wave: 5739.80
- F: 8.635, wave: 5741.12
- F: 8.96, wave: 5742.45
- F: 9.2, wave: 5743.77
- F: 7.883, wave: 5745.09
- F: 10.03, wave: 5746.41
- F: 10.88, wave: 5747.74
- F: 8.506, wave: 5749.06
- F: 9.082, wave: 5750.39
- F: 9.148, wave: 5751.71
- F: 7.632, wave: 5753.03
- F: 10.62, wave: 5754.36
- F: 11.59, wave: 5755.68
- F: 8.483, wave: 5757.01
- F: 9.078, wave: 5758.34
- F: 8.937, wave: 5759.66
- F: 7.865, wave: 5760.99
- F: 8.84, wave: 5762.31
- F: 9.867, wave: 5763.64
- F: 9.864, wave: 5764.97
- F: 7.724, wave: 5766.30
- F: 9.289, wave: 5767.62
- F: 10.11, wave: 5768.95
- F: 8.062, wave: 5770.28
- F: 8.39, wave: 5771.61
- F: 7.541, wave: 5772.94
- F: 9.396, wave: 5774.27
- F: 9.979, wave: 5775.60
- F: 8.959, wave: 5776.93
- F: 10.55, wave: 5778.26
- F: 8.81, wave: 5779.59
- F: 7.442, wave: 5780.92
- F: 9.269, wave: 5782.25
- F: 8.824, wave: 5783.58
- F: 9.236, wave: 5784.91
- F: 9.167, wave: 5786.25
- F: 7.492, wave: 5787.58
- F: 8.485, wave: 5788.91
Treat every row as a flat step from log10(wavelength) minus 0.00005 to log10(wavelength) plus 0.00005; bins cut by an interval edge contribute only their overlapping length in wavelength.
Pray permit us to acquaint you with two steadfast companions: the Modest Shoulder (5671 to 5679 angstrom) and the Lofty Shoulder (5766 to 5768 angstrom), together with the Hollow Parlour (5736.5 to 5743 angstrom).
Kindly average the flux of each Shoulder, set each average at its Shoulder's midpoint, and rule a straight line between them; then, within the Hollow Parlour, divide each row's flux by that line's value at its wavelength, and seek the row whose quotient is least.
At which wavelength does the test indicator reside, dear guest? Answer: 5738.48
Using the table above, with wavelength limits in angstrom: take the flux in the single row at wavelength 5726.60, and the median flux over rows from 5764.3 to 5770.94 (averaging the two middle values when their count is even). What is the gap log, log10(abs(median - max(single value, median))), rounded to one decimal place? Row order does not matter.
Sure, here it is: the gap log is 0.1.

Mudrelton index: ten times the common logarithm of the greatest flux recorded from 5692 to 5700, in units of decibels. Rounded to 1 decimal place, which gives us 10.2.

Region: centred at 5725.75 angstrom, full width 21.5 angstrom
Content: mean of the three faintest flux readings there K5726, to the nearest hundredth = 8.63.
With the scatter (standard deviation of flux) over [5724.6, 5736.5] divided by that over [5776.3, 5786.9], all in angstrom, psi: 0.8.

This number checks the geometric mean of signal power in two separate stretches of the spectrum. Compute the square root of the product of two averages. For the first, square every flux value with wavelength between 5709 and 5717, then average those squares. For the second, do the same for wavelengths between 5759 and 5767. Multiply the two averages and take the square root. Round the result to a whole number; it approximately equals 89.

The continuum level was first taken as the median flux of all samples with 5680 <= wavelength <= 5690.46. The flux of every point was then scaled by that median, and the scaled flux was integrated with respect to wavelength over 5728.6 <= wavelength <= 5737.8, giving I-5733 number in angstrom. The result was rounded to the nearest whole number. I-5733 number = 10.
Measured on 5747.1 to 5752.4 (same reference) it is 6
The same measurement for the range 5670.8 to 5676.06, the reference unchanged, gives 6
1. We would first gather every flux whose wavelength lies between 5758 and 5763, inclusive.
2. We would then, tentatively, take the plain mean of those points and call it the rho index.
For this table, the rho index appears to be 8.7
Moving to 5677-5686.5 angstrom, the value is 8.7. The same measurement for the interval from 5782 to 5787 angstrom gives 9.1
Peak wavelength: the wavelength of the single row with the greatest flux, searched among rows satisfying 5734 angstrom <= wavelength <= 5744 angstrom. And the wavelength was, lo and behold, 5739.80 angstrom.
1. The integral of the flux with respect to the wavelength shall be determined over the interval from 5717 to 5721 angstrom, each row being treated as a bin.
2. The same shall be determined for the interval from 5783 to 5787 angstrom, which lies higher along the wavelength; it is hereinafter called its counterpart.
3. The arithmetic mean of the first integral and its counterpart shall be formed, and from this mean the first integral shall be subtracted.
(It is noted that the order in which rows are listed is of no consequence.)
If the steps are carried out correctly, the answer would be -1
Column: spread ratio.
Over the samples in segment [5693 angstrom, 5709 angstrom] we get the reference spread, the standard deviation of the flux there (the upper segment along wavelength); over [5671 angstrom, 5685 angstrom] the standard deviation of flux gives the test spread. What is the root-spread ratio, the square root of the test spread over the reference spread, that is 0.96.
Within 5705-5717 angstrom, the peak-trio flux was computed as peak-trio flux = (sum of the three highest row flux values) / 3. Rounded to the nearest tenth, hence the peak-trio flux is 10.5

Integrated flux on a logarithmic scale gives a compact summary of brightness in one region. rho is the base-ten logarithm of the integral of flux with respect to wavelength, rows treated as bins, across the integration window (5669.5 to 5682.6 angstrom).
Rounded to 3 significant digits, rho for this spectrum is 2.06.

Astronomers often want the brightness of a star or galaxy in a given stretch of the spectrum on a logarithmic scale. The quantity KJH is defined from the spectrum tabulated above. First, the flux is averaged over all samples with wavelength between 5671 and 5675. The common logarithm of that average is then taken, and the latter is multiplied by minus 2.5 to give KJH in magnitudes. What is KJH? -2.46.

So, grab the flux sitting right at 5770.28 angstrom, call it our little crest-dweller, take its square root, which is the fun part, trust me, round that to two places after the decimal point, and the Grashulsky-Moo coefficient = 2.84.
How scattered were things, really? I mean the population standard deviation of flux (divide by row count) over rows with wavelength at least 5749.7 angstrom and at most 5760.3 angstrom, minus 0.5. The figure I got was 0.7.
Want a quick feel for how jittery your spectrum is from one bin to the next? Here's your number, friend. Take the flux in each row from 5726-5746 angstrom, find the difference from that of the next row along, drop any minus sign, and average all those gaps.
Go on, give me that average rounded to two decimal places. 0.84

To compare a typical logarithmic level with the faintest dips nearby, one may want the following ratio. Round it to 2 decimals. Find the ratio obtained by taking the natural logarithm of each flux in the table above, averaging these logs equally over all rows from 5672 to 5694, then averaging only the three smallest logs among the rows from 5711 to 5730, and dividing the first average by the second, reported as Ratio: 1.00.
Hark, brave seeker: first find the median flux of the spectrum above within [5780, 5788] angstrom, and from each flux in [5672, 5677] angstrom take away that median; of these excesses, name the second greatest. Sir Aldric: 0.27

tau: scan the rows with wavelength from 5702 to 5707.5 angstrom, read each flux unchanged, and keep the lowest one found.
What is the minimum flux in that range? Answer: 7.854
